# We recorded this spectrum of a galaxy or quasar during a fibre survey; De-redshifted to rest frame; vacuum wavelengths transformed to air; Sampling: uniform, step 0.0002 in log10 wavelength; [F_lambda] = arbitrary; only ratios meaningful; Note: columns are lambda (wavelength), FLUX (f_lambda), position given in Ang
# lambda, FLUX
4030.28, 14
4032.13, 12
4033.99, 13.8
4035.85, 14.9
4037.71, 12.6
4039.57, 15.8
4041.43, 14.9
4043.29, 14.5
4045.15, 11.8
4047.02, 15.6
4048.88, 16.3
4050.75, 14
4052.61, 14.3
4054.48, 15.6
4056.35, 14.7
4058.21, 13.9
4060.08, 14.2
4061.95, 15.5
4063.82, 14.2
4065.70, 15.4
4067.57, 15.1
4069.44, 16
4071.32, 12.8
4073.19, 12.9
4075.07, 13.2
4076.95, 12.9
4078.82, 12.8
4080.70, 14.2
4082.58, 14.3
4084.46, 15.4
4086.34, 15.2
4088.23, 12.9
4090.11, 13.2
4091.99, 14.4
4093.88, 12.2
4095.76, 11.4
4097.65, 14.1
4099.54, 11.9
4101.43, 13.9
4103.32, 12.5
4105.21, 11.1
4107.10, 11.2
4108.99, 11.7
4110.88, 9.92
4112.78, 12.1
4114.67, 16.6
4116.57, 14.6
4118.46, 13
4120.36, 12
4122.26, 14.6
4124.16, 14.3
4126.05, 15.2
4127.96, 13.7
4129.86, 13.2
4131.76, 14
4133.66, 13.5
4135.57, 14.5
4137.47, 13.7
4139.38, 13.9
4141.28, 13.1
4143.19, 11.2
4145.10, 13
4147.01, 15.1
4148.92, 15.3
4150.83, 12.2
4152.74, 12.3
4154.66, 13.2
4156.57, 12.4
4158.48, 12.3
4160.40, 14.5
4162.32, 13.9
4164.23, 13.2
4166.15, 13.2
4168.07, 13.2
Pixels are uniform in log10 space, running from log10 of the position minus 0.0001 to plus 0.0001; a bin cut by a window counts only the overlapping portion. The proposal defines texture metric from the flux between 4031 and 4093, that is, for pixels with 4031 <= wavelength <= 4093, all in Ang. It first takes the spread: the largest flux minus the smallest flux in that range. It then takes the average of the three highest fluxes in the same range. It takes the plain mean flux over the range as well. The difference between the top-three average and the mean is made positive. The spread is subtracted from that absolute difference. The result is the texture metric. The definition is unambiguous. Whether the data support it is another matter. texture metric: -2.7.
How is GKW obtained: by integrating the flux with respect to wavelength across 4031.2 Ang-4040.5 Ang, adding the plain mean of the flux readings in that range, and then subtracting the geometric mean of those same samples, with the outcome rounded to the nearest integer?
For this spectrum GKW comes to 129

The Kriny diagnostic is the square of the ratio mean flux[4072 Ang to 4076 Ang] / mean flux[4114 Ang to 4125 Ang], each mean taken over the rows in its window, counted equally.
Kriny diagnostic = 0.85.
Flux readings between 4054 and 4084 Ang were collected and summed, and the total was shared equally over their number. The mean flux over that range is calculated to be 14.2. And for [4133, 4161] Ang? 13.3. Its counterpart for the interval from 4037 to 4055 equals 14.5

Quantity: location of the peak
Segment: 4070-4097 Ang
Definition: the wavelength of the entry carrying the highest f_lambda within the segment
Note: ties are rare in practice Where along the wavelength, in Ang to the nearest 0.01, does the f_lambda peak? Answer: 4084.46 Ang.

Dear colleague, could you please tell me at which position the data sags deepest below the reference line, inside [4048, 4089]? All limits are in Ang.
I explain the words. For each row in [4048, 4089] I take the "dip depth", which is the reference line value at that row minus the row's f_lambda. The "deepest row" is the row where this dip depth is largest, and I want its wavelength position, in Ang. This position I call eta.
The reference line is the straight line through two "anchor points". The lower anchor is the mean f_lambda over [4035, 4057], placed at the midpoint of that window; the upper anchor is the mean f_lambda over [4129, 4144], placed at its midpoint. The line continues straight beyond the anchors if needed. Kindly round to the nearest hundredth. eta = 4071.32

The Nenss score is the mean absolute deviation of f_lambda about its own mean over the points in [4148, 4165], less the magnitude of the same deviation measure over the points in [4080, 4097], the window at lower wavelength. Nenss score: -0.25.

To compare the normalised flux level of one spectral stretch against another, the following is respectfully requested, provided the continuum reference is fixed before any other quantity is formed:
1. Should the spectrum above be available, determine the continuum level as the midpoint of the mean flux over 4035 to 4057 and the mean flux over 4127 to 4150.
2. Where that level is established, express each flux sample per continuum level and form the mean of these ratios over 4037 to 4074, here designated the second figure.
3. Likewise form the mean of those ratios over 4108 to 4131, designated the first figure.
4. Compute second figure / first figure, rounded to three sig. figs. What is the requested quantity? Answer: 1.08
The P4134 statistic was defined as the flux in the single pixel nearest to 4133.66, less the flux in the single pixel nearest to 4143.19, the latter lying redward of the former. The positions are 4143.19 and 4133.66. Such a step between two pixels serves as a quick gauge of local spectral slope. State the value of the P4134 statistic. 2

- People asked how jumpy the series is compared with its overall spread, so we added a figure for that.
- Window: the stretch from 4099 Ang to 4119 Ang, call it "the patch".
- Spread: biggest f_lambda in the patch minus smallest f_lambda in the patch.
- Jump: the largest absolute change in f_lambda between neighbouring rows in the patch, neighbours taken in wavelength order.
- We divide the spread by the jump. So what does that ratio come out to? 1.5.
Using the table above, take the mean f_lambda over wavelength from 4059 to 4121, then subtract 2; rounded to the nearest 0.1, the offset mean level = 11.4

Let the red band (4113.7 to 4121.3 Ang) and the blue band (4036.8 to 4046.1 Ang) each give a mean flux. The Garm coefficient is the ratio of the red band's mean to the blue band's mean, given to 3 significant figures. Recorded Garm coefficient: 1.01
